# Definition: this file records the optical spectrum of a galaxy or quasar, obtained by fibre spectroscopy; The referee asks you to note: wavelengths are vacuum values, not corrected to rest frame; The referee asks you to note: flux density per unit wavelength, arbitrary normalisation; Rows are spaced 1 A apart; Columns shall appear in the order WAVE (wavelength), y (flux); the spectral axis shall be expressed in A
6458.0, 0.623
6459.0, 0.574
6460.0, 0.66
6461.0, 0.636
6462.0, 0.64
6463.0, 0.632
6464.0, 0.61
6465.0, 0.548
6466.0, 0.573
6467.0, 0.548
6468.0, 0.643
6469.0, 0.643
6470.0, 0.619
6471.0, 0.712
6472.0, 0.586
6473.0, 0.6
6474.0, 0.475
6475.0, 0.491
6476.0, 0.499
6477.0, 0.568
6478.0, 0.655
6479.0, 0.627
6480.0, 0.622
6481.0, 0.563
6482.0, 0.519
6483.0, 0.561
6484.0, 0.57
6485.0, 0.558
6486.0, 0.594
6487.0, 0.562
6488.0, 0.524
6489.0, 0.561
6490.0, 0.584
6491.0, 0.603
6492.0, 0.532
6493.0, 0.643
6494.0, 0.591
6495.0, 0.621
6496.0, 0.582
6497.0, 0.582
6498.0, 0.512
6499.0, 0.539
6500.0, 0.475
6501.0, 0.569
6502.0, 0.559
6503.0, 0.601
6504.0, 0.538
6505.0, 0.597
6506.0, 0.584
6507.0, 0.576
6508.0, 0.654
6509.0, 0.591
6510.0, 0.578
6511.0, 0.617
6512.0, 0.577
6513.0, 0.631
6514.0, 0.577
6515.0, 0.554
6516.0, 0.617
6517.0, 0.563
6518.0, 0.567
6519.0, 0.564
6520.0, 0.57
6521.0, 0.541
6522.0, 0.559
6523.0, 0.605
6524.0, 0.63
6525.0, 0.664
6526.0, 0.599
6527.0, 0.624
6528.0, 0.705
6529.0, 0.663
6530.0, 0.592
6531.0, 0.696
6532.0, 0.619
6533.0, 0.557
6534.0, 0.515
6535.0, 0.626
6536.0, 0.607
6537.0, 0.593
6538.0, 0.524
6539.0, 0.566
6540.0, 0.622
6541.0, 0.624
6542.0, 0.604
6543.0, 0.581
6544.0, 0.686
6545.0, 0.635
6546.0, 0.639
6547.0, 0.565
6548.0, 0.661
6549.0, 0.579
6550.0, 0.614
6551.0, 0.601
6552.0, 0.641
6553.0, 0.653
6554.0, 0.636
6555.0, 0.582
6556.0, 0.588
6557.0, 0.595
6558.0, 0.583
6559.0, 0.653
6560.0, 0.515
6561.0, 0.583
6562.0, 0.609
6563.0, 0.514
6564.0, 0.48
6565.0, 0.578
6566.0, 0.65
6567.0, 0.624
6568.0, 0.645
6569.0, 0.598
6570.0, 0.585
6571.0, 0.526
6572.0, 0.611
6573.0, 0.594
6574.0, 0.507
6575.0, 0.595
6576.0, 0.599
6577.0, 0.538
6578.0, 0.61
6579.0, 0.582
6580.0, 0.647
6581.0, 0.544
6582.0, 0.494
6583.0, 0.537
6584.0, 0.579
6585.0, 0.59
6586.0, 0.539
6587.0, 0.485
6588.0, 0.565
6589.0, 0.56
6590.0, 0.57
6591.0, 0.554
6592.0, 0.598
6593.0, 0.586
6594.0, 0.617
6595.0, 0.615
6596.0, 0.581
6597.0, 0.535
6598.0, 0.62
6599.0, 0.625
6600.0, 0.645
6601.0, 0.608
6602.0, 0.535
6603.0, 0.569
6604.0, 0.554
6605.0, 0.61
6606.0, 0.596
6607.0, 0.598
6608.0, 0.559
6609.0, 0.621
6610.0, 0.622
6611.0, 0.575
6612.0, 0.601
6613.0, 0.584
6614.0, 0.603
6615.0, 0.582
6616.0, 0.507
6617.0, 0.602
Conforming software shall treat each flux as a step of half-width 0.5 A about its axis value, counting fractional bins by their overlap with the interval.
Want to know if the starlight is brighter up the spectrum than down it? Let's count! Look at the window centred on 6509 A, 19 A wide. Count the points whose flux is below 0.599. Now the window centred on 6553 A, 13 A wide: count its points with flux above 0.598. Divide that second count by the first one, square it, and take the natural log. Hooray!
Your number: -1.4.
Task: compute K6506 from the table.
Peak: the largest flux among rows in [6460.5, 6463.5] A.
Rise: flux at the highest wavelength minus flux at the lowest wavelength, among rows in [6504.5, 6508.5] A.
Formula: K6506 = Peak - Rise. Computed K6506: 0.58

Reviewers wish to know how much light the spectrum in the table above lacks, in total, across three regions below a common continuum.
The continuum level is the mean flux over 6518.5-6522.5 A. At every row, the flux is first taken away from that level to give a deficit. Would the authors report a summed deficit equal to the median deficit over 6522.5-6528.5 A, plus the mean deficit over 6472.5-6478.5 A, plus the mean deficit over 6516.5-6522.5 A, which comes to -0.06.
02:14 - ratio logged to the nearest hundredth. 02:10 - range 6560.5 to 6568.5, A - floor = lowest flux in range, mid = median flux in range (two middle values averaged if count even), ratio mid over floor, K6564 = 1.24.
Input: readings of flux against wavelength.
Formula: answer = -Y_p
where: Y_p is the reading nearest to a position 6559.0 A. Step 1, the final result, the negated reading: -0.653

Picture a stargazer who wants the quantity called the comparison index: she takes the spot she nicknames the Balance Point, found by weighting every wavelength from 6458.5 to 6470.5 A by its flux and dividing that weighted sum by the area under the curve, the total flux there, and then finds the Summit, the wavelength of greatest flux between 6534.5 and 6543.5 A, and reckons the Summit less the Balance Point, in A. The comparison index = 70.5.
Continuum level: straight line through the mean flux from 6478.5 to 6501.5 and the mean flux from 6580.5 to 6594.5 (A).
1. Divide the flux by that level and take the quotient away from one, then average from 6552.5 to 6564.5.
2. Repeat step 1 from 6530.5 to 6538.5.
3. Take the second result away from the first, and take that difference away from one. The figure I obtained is 0.99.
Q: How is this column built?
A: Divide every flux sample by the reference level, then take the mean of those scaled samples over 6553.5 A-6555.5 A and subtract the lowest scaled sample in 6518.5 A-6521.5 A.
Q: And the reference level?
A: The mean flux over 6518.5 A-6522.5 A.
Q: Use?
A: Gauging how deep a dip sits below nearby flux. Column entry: 0.12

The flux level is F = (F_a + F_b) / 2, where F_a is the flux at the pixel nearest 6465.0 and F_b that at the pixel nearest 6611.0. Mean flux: 0.56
